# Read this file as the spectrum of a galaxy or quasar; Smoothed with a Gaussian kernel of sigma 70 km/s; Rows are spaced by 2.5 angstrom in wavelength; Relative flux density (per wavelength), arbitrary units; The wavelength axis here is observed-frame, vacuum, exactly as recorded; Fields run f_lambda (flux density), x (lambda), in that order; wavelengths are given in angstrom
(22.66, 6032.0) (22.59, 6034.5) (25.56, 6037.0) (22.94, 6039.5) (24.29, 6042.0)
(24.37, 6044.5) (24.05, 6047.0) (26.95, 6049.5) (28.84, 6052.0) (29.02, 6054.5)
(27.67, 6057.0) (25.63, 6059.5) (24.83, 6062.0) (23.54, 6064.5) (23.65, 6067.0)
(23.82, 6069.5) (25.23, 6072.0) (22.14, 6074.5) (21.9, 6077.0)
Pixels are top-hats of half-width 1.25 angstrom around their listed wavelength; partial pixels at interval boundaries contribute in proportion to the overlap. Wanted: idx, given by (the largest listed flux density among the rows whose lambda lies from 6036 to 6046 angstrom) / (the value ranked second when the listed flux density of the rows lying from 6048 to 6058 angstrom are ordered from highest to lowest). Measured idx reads 0.89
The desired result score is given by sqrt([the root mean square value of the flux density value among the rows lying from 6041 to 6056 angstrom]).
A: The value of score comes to 5.13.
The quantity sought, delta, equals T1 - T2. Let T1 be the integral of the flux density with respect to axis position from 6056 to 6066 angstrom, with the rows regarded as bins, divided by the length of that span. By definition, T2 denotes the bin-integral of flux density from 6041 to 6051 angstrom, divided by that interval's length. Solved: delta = 0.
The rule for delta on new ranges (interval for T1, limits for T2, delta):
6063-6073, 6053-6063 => -3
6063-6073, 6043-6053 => -2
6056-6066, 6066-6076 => 2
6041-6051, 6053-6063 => -2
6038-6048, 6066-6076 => 0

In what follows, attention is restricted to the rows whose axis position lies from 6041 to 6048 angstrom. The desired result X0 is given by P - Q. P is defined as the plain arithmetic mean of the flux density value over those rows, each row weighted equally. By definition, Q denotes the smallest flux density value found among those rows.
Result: 0.2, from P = 24.2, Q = 24.05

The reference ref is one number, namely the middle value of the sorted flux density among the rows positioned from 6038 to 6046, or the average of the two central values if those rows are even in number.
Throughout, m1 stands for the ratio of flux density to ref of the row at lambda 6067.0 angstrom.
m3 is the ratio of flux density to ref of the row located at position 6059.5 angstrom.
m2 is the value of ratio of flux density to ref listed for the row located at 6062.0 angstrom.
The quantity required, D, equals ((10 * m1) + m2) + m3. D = 11.8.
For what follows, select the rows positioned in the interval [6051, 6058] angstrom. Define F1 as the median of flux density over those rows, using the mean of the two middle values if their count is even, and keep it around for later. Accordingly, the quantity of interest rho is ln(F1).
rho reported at 3.36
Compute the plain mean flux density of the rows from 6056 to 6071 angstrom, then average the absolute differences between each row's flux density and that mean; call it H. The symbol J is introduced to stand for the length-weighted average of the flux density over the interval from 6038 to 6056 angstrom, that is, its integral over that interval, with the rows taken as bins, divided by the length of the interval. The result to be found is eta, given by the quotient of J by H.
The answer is 22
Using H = 1.2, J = 25.8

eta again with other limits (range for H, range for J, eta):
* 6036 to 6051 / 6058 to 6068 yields 24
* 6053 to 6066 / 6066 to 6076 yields 13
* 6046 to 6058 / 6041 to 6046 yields 17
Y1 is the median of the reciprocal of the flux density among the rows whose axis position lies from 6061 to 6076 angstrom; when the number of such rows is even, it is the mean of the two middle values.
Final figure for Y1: 0.0421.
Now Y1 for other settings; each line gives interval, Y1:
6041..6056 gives 0.0391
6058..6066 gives 0.0403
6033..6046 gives 0.0412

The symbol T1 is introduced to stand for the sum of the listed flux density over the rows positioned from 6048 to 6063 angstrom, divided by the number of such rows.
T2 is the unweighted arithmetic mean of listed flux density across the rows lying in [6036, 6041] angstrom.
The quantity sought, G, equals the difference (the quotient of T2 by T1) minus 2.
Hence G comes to -1.11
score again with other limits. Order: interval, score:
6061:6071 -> 4.90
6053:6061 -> 5.24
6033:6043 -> 4.89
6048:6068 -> 5.13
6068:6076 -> 4.87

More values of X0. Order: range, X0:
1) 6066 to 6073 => 0.6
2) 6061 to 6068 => 0.5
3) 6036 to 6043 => 1.3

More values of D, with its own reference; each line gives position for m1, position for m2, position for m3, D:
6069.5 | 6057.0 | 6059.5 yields 12.0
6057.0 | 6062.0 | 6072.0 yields 13.5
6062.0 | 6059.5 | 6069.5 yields 12.3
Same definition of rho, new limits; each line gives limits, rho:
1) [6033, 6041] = 3.13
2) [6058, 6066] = 3.21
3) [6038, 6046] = 3.19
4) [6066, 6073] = 3.17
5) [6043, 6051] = 3.19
